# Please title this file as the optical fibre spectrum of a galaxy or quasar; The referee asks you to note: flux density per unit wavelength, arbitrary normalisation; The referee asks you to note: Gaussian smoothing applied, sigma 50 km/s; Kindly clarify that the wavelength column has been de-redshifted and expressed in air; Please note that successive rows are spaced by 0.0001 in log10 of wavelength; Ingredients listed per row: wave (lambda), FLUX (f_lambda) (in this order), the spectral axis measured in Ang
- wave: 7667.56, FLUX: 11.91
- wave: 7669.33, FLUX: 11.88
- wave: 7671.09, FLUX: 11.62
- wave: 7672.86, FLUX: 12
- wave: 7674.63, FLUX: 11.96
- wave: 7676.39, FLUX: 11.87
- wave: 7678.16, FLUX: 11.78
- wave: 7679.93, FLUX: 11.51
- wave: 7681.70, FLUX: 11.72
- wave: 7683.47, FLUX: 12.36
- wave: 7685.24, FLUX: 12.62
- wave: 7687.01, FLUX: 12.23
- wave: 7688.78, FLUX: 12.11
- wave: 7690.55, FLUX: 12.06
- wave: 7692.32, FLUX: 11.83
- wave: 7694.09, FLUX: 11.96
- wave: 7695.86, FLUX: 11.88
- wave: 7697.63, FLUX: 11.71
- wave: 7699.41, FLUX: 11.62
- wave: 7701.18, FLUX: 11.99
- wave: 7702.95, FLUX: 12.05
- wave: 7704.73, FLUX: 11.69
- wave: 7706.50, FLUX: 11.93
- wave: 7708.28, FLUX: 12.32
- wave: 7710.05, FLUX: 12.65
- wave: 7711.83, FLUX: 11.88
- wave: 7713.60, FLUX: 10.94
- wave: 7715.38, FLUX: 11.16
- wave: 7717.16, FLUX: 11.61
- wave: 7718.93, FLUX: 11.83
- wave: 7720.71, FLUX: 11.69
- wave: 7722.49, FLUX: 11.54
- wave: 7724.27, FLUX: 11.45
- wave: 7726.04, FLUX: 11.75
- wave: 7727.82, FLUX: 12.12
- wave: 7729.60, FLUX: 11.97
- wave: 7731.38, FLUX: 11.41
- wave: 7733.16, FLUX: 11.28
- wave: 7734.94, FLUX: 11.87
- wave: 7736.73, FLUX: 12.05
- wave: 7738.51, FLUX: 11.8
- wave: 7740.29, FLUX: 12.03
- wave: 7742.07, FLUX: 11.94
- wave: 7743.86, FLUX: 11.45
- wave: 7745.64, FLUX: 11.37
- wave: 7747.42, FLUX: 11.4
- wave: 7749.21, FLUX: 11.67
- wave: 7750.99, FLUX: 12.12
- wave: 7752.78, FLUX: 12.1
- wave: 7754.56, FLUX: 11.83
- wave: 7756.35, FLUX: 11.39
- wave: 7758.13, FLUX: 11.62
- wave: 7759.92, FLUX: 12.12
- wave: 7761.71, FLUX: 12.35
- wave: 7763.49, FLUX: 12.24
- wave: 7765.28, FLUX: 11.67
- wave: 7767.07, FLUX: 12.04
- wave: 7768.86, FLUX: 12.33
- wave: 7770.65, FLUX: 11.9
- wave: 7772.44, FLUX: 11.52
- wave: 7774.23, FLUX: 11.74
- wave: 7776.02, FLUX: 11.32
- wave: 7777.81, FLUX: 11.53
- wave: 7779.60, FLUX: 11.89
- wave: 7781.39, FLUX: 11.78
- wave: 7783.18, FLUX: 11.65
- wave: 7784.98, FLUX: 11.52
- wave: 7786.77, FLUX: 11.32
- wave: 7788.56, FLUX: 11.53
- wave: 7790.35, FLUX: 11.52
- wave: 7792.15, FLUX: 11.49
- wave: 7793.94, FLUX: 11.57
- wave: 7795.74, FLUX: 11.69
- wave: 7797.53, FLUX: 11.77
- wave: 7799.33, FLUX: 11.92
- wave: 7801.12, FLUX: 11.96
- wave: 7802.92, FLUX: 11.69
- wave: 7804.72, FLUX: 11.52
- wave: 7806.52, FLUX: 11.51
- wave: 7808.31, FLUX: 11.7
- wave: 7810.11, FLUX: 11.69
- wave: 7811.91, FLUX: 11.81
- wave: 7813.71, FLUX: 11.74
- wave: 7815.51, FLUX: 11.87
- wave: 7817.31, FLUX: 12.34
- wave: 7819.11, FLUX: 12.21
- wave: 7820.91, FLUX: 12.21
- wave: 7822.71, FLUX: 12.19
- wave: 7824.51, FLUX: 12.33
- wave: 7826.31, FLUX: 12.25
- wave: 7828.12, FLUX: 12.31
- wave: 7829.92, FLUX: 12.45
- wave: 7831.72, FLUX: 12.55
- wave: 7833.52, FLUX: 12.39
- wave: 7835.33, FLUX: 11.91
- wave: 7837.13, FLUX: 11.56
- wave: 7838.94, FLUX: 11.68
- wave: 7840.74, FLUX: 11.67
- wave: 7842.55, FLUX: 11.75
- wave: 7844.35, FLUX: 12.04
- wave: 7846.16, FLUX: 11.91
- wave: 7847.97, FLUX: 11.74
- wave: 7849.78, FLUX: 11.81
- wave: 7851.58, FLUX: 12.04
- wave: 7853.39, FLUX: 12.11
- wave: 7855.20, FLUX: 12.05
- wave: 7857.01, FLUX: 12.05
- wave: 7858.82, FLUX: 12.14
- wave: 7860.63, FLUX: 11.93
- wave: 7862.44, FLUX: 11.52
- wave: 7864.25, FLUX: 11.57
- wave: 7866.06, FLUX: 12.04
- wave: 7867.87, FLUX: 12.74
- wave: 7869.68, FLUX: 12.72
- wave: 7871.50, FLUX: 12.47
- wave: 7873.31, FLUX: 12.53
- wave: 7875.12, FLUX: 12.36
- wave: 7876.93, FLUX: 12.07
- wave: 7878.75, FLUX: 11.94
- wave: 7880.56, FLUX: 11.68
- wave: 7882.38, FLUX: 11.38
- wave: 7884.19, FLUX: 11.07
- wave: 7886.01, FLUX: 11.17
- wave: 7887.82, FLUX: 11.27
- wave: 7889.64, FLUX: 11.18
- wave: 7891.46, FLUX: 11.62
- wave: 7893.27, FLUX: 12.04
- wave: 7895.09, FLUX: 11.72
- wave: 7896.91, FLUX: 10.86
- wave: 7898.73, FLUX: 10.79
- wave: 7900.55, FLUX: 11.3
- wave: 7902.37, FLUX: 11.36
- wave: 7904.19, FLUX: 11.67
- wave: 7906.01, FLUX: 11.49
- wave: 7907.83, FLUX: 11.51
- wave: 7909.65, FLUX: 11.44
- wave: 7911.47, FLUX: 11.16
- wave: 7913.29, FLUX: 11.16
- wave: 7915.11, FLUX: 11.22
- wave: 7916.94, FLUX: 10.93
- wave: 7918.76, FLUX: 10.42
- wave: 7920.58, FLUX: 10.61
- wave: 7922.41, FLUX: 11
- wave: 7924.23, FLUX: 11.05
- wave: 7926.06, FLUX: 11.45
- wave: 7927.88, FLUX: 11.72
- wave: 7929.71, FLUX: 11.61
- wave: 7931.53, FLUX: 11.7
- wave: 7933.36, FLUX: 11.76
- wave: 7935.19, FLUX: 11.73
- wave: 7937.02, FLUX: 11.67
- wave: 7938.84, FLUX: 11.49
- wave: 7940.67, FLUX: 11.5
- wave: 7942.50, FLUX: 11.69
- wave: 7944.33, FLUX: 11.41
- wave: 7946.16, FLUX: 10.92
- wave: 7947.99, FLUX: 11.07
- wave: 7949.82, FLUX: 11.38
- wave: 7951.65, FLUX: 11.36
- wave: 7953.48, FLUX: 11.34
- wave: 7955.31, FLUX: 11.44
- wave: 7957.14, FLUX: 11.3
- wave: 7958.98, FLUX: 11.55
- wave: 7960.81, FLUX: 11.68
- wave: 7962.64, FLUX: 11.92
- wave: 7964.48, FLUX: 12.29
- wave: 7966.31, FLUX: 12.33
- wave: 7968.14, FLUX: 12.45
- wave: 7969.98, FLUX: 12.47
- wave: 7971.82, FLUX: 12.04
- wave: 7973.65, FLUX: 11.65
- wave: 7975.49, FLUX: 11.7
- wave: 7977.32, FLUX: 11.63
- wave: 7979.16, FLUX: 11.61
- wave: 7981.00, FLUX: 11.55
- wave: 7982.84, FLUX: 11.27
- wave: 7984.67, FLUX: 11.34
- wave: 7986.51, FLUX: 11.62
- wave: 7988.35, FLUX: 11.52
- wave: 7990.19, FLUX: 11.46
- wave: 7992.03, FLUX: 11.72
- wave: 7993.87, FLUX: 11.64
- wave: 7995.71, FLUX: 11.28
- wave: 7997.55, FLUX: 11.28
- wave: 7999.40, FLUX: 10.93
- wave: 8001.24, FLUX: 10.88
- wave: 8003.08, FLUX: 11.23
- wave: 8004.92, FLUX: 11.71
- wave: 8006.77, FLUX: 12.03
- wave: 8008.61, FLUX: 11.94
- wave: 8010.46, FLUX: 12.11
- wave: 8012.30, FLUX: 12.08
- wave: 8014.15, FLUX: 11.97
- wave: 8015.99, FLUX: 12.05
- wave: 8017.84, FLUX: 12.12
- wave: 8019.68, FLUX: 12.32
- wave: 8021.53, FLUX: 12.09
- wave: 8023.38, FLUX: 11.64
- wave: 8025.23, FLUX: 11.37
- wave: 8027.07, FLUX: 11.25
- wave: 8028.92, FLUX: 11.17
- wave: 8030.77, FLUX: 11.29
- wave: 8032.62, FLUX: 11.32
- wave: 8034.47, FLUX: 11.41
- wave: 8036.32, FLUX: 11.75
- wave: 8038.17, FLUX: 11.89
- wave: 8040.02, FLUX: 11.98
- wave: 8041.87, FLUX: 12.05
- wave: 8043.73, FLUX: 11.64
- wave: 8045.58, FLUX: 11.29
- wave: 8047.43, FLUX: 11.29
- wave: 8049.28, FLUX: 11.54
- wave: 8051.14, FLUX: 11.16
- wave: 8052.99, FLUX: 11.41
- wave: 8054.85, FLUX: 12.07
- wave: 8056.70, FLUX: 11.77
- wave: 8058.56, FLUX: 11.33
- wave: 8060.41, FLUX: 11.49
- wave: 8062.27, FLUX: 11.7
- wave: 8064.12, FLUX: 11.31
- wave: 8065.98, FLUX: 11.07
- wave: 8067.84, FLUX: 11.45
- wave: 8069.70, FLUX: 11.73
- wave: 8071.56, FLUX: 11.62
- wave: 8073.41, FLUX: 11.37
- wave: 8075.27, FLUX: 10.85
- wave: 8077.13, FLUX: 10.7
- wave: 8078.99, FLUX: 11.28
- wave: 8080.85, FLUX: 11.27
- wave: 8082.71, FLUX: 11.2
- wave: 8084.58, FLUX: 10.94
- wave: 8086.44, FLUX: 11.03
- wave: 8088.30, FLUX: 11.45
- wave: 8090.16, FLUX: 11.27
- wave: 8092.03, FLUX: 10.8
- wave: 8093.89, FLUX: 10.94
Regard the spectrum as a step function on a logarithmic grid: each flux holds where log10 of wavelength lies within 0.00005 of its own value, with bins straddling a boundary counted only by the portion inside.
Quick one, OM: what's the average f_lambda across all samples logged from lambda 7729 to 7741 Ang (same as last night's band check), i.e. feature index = 11.8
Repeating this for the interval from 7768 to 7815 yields 11.7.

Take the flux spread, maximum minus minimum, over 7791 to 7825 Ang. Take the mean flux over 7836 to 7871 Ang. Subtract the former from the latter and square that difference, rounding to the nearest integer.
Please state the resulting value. 123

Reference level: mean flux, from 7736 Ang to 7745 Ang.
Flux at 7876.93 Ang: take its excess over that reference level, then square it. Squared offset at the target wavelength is 0.05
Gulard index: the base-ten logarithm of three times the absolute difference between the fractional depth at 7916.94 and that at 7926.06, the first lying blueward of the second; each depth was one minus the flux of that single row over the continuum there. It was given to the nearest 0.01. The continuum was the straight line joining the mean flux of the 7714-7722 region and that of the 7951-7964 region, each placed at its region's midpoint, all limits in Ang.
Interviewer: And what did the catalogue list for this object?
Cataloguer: -0.87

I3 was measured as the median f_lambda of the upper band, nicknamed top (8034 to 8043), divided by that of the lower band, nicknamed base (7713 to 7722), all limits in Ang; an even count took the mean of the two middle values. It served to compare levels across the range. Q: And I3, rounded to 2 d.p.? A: 1.02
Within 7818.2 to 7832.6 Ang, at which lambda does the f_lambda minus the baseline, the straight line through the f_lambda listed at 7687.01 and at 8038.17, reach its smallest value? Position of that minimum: 7822.71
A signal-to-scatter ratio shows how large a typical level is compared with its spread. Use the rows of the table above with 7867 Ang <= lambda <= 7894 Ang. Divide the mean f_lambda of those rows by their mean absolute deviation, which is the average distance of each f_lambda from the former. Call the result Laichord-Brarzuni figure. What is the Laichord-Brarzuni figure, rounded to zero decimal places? 23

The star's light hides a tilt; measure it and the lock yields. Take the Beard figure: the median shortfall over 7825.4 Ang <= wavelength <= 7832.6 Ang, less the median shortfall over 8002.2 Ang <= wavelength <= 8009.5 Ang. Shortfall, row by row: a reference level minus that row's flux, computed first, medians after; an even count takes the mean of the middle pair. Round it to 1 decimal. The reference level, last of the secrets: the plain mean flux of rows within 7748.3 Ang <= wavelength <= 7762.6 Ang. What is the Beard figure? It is -0.6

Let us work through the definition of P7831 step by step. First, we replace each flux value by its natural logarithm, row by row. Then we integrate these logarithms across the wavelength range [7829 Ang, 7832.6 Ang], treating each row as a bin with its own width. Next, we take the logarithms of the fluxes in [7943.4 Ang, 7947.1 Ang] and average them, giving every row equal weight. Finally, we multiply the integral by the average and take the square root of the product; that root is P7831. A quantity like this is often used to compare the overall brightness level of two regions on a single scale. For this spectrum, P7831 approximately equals 4.69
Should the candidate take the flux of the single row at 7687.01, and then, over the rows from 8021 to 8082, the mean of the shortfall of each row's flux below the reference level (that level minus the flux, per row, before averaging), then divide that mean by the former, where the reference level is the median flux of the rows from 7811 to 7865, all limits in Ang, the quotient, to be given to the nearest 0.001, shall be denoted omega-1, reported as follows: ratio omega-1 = 0.047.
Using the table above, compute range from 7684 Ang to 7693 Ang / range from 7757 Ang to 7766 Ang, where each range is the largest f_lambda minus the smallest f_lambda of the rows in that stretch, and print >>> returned 1.1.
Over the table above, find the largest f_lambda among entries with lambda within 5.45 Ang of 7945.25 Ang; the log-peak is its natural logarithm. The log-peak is 2.46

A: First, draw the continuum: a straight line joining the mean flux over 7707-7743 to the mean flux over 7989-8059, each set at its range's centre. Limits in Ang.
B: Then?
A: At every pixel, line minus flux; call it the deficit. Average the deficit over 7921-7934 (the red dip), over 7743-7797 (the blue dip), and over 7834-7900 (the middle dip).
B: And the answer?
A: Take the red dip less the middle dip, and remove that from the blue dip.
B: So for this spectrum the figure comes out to -0.3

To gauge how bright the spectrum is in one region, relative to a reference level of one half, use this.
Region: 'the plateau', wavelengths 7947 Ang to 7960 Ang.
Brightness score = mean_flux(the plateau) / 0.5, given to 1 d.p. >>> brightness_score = 22.7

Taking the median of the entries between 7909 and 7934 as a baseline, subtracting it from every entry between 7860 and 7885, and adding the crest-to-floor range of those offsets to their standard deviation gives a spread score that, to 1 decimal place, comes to 2.2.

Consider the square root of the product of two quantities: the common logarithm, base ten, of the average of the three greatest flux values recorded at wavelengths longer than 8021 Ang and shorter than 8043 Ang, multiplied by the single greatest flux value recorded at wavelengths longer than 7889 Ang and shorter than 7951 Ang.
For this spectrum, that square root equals 3.61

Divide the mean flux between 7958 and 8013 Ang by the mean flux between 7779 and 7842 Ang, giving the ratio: 0.99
